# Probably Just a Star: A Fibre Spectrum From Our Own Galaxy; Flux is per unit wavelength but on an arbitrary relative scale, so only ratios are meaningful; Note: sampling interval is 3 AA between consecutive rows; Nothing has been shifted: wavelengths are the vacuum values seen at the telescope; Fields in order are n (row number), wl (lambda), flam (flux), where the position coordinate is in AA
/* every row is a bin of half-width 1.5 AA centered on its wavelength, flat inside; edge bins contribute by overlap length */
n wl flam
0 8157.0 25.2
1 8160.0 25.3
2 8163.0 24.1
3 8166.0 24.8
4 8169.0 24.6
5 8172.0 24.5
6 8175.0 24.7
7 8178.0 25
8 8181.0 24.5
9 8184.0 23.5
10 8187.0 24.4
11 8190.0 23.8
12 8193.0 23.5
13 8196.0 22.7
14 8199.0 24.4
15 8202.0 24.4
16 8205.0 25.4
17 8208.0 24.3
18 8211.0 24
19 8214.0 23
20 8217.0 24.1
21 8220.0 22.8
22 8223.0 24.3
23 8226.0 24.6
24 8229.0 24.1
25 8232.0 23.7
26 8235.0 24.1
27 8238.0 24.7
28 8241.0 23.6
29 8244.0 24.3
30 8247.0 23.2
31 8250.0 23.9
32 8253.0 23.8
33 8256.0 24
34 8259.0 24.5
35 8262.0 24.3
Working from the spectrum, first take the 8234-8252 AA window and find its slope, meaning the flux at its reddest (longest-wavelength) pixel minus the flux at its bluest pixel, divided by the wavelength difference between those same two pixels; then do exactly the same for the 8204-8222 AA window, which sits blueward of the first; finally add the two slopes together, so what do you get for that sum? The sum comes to -0.19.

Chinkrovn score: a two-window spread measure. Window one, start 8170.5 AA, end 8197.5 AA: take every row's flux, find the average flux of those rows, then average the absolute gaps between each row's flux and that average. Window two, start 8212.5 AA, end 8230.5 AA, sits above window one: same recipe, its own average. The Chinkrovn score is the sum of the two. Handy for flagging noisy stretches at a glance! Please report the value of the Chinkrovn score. 1.23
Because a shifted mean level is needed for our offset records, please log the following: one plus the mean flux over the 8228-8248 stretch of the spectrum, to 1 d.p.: 25.0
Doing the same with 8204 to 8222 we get 24.9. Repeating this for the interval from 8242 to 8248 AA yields 24.8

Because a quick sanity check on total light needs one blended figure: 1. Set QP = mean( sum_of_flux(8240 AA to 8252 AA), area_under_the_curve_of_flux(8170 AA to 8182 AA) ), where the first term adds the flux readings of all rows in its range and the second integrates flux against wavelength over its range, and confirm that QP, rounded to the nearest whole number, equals 196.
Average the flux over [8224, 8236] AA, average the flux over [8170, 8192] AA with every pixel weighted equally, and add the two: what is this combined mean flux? 48.5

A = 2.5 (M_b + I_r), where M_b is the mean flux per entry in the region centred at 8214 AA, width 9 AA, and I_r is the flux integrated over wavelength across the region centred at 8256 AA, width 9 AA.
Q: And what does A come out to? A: 601.5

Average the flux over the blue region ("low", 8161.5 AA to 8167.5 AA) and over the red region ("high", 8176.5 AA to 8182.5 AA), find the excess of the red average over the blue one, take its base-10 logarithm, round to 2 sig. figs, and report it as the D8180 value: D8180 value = -0.52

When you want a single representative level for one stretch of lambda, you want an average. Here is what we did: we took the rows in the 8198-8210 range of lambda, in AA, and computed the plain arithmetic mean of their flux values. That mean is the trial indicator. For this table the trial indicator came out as 24.6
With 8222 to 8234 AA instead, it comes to 24.2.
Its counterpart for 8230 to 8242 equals 24.0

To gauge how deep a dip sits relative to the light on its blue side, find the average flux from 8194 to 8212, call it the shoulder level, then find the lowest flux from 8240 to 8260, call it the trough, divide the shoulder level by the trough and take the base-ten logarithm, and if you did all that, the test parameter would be 0.018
